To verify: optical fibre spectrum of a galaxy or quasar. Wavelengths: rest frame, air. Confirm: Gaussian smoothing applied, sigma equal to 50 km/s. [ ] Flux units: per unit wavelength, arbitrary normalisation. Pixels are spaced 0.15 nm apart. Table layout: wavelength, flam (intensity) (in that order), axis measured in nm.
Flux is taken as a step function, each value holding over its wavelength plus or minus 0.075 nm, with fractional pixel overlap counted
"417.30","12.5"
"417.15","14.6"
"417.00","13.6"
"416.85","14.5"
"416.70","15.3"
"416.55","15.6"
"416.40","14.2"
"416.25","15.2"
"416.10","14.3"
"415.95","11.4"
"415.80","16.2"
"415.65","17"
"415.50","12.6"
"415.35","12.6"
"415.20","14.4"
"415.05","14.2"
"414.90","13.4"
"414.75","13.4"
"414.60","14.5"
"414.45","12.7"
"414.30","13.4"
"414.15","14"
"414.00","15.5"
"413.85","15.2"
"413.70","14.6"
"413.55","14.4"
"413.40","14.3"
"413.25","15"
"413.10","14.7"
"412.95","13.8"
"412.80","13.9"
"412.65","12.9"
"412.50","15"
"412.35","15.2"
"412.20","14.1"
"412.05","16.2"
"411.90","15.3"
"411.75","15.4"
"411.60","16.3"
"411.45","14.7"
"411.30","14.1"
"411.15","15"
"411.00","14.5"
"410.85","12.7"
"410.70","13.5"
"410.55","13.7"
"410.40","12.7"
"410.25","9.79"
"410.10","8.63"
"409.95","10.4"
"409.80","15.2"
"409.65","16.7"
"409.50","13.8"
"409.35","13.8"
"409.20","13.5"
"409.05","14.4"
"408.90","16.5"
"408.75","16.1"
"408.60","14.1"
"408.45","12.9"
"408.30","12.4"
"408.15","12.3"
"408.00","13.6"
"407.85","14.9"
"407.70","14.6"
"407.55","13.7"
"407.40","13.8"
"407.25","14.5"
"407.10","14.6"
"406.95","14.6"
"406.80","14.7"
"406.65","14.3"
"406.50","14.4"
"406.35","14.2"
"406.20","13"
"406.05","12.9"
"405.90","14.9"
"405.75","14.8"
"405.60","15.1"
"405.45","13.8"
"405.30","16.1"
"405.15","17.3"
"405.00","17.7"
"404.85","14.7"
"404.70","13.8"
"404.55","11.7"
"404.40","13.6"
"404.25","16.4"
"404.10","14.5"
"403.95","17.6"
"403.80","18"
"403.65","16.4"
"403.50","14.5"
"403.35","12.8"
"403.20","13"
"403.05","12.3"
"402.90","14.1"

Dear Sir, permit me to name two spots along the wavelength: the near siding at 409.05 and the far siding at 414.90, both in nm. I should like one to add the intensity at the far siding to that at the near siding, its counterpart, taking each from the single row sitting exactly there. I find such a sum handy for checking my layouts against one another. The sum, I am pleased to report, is 27.8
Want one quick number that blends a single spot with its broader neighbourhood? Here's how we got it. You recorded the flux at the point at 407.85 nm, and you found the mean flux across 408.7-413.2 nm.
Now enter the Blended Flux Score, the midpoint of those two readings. 14.5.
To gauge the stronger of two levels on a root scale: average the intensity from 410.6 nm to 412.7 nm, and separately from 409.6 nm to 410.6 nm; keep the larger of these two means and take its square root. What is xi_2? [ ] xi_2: 3.83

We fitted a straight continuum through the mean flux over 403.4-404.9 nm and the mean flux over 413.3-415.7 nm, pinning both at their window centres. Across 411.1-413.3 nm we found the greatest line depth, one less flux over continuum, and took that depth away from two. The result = 1.90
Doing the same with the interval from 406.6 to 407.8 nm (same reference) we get 1.93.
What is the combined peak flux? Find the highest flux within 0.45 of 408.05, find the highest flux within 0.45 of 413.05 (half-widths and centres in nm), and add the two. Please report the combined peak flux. 29.9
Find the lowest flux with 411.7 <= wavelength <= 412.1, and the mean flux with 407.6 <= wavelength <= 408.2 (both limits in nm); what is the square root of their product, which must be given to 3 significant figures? 14.6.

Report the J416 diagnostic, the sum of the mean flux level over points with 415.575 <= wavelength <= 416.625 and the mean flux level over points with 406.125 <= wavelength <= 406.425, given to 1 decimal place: 28.4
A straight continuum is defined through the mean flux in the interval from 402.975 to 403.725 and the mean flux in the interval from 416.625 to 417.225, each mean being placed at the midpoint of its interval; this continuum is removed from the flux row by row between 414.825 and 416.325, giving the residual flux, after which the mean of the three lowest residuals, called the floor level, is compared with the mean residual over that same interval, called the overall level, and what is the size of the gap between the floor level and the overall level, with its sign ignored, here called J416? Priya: 1.93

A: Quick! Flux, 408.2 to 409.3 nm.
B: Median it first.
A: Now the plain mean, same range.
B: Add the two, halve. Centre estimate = 14.2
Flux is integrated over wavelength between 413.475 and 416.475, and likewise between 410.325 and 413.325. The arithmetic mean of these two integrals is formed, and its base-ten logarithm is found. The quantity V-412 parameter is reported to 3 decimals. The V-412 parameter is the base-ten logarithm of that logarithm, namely 0.213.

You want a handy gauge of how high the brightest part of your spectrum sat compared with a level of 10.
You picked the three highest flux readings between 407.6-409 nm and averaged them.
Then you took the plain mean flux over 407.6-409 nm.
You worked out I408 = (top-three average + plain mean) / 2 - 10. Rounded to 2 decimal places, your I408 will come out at 4.99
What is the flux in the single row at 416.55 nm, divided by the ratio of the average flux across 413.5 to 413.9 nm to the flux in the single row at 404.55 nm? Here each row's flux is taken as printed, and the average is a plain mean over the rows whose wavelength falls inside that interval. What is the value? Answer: 12.4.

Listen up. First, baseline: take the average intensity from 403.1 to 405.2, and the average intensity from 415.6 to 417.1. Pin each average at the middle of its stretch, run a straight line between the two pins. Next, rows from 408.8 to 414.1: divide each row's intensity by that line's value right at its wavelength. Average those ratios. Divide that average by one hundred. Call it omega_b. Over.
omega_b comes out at 0.0095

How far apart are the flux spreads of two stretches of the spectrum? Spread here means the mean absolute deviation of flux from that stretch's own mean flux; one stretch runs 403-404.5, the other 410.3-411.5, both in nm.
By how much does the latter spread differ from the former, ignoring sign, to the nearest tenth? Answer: 1.0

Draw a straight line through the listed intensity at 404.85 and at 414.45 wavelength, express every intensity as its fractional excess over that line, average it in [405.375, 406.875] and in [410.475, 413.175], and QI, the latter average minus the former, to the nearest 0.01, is 0.11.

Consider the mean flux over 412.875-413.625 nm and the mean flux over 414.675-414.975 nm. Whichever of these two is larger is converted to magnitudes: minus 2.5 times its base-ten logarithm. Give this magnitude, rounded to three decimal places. -2.899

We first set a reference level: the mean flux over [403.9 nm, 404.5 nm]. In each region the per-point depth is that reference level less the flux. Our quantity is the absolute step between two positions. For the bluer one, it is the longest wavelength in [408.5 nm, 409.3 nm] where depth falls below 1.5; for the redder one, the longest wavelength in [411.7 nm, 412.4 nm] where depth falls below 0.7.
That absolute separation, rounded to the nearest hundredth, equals 3.30 nm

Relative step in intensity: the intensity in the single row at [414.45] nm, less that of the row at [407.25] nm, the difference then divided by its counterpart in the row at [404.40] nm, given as -0.13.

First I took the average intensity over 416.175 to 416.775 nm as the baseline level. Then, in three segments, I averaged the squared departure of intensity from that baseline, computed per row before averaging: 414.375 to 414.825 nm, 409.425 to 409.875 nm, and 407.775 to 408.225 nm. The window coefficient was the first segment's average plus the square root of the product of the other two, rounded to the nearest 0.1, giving 5.1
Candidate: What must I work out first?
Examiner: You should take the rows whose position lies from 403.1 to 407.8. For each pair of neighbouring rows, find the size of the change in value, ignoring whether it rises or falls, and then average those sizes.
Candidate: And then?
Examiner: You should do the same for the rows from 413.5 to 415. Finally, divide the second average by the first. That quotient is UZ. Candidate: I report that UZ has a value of 0.69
